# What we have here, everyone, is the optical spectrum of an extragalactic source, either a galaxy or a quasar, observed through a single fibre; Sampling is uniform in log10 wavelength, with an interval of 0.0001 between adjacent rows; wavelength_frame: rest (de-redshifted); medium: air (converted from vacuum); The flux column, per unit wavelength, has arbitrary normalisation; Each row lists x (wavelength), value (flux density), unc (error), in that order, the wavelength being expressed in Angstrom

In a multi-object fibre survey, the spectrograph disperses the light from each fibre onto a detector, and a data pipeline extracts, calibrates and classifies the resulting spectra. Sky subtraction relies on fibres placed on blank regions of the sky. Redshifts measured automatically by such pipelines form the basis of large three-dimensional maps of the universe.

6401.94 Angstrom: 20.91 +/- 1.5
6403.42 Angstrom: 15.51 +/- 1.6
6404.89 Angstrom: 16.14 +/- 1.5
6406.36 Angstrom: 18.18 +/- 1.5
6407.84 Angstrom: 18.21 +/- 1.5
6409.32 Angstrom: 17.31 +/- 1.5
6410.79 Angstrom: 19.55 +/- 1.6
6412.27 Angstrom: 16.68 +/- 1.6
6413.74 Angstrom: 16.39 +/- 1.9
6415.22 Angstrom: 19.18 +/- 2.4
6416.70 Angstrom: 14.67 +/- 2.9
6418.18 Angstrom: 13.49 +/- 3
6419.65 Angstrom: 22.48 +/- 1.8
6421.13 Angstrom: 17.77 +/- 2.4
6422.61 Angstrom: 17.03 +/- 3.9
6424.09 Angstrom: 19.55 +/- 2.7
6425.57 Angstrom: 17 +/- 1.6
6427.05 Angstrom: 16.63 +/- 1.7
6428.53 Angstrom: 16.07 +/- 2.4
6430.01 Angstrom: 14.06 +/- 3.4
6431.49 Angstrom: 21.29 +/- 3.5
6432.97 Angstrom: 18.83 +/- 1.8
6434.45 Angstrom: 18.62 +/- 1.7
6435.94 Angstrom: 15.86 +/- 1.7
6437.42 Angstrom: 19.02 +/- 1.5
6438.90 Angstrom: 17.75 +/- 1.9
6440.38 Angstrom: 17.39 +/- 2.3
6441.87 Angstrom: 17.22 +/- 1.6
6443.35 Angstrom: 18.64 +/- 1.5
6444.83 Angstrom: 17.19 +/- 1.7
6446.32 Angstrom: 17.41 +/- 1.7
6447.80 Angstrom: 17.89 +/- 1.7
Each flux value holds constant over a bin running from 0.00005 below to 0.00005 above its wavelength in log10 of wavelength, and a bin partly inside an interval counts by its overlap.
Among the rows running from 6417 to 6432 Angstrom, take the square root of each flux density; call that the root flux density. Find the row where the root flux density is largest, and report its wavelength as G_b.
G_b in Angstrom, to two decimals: 6419.65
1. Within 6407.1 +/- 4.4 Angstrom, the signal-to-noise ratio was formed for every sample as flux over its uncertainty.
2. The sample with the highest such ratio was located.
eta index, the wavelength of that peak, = 6410.79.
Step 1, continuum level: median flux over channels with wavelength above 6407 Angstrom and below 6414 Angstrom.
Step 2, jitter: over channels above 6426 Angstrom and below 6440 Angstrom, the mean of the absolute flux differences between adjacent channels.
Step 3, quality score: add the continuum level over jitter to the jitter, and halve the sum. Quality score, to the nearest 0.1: 4.8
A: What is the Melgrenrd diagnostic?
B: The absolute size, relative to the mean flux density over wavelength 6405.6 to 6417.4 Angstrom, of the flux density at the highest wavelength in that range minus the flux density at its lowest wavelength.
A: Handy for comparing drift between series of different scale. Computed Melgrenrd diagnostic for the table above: 0.20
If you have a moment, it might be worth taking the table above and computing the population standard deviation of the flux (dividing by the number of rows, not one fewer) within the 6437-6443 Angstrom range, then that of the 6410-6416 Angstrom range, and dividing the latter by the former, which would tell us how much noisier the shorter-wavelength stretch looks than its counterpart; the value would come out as 2.0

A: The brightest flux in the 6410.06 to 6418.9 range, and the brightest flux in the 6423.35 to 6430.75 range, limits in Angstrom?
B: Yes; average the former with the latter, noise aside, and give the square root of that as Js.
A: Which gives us 4.42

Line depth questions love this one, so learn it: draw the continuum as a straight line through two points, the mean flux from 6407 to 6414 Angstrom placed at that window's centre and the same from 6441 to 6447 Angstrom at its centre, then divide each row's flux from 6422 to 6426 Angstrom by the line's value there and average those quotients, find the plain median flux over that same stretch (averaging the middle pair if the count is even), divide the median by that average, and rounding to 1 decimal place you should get 16.8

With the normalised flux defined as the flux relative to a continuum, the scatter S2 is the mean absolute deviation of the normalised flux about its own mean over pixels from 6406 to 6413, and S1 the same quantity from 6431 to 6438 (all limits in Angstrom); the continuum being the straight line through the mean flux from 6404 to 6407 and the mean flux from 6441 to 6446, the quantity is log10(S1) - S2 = -1.21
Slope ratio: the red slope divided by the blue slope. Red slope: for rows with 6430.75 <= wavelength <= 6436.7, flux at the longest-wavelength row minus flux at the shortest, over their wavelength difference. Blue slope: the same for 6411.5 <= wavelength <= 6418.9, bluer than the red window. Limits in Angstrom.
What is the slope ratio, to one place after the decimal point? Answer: 2.3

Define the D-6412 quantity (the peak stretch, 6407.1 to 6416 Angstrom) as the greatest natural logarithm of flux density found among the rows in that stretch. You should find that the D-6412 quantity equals 2.97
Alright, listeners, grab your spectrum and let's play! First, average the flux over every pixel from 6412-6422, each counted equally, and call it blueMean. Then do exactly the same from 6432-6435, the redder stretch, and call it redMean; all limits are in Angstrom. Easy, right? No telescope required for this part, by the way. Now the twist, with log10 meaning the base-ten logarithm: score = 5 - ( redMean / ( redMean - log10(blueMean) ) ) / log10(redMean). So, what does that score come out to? 4.16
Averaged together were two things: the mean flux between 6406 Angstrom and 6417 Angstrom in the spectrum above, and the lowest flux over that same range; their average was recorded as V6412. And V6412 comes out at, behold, 16.1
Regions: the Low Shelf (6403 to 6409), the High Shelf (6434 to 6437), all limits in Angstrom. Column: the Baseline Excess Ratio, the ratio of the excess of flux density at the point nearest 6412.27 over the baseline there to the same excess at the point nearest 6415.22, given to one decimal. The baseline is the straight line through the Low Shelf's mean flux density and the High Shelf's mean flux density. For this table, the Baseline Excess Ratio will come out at -0.2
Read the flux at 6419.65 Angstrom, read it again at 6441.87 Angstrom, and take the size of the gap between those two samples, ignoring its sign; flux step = 5.3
